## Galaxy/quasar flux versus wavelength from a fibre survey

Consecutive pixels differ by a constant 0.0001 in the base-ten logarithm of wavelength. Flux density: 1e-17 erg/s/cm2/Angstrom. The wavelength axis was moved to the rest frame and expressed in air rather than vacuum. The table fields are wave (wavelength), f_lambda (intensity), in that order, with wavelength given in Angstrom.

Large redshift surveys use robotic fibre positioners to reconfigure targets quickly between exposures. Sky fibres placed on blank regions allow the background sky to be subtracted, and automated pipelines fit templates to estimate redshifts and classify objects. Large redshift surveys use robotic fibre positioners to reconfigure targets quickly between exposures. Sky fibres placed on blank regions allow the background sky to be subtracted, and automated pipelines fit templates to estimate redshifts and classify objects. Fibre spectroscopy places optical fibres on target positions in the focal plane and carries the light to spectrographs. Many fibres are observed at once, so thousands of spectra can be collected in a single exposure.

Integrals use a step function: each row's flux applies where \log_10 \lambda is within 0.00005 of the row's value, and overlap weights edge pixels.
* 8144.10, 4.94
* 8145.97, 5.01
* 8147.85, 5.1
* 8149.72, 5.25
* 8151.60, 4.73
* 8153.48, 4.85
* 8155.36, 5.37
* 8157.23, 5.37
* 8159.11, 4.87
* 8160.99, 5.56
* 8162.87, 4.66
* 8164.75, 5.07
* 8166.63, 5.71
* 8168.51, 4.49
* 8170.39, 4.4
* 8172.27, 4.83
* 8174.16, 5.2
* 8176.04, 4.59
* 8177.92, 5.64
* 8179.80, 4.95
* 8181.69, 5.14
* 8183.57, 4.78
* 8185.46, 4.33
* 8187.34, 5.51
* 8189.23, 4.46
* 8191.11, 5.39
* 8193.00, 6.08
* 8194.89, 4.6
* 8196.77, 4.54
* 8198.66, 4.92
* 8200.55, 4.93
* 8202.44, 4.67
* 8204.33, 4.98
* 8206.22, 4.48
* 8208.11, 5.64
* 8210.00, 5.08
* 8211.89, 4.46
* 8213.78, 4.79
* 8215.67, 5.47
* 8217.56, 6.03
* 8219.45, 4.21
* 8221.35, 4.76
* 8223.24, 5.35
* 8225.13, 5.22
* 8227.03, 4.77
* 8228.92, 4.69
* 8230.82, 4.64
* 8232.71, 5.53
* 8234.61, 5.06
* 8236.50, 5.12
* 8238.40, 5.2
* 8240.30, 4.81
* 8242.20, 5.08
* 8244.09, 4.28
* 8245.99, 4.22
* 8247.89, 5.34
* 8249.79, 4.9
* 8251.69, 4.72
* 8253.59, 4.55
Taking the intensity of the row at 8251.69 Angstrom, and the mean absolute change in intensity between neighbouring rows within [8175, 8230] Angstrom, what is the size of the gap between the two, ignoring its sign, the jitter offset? 4.11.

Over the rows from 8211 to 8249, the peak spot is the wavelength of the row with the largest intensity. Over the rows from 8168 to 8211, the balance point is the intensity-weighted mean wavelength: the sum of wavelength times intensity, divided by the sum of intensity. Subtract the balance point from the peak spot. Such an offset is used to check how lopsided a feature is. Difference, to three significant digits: 28.1 Angstrom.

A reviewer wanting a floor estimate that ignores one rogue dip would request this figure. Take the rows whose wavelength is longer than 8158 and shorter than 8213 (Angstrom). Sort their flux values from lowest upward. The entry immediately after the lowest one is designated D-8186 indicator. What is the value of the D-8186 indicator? 4.4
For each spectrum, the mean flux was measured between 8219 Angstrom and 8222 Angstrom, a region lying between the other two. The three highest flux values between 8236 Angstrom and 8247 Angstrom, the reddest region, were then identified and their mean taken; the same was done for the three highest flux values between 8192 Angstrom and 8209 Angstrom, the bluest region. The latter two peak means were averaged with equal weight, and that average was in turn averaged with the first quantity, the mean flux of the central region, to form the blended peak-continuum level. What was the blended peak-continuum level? 4.92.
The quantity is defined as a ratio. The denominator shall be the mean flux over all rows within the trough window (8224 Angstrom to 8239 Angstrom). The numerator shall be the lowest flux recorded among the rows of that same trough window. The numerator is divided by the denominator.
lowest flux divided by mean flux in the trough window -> 0.92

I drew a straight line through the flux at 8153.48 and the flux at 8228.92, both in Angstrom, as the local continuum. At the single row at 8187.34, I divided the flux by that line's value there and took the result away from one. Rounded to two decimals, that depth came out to -0.15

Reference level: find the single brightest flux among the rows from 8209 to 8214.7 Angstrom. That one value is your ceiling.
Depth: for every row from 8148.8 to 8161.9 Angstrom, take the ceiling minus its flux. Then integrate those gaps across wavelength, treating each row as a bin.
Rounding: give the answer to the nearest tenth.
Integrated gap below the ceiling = -0.8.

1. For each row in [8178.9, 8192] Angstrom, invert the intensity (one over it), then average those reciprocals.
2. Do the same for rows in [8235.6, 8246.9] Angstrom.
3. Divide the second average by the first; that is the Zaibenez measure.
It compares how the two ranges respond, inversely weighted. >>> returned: 1.03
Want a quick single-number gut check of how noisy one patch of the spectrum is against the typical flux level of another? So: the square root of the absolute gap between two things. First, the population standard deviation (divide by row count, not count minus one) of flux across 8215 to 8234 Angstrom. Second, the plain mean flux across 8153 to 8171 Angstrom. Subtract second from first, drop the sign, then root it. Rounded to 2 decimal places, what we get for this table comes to 2.13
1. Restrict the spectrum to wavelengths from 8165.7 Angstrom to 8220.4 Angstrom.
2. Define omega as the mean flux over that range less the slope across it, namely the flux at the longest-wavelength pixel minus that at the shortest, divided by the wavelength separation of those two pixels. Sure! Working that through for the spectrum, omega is 5.00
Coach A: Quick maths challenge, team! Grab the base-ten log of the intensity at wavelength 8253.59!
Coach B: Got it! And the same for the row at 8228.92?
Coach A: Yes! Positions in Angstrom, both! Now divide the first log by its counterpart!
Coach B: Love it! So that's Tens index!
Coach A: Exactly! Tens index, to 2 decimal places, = 0.98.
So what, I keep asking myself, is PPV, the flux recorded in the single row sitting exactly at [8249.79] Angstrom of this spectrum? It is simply 4.9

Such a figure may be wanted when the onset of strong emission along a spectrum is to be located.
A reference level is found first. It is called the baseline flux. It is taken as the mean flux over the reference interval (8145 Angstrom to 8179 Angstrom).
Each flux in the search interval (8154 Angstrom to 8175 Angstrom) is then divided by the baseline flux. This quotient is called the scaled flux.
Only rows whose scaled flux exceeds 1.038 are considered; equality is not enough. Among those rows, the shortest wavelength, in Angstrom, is 8155.36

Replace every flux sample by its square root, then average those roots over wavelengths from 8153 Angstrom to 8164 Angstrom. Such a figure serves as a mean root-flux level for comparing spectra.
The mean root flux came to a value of 2.26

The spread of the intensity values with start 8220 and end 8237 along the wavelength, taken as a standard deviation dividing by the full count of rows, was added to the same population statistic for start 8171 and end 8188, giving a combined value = 0.70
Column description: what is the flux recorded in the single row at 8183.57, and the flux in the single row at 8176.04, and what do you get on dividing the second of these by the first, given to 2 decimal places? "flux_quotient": 0.96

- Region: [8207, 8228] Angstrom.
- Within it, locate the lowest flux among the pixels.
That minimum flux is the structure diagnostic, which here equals 4.21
